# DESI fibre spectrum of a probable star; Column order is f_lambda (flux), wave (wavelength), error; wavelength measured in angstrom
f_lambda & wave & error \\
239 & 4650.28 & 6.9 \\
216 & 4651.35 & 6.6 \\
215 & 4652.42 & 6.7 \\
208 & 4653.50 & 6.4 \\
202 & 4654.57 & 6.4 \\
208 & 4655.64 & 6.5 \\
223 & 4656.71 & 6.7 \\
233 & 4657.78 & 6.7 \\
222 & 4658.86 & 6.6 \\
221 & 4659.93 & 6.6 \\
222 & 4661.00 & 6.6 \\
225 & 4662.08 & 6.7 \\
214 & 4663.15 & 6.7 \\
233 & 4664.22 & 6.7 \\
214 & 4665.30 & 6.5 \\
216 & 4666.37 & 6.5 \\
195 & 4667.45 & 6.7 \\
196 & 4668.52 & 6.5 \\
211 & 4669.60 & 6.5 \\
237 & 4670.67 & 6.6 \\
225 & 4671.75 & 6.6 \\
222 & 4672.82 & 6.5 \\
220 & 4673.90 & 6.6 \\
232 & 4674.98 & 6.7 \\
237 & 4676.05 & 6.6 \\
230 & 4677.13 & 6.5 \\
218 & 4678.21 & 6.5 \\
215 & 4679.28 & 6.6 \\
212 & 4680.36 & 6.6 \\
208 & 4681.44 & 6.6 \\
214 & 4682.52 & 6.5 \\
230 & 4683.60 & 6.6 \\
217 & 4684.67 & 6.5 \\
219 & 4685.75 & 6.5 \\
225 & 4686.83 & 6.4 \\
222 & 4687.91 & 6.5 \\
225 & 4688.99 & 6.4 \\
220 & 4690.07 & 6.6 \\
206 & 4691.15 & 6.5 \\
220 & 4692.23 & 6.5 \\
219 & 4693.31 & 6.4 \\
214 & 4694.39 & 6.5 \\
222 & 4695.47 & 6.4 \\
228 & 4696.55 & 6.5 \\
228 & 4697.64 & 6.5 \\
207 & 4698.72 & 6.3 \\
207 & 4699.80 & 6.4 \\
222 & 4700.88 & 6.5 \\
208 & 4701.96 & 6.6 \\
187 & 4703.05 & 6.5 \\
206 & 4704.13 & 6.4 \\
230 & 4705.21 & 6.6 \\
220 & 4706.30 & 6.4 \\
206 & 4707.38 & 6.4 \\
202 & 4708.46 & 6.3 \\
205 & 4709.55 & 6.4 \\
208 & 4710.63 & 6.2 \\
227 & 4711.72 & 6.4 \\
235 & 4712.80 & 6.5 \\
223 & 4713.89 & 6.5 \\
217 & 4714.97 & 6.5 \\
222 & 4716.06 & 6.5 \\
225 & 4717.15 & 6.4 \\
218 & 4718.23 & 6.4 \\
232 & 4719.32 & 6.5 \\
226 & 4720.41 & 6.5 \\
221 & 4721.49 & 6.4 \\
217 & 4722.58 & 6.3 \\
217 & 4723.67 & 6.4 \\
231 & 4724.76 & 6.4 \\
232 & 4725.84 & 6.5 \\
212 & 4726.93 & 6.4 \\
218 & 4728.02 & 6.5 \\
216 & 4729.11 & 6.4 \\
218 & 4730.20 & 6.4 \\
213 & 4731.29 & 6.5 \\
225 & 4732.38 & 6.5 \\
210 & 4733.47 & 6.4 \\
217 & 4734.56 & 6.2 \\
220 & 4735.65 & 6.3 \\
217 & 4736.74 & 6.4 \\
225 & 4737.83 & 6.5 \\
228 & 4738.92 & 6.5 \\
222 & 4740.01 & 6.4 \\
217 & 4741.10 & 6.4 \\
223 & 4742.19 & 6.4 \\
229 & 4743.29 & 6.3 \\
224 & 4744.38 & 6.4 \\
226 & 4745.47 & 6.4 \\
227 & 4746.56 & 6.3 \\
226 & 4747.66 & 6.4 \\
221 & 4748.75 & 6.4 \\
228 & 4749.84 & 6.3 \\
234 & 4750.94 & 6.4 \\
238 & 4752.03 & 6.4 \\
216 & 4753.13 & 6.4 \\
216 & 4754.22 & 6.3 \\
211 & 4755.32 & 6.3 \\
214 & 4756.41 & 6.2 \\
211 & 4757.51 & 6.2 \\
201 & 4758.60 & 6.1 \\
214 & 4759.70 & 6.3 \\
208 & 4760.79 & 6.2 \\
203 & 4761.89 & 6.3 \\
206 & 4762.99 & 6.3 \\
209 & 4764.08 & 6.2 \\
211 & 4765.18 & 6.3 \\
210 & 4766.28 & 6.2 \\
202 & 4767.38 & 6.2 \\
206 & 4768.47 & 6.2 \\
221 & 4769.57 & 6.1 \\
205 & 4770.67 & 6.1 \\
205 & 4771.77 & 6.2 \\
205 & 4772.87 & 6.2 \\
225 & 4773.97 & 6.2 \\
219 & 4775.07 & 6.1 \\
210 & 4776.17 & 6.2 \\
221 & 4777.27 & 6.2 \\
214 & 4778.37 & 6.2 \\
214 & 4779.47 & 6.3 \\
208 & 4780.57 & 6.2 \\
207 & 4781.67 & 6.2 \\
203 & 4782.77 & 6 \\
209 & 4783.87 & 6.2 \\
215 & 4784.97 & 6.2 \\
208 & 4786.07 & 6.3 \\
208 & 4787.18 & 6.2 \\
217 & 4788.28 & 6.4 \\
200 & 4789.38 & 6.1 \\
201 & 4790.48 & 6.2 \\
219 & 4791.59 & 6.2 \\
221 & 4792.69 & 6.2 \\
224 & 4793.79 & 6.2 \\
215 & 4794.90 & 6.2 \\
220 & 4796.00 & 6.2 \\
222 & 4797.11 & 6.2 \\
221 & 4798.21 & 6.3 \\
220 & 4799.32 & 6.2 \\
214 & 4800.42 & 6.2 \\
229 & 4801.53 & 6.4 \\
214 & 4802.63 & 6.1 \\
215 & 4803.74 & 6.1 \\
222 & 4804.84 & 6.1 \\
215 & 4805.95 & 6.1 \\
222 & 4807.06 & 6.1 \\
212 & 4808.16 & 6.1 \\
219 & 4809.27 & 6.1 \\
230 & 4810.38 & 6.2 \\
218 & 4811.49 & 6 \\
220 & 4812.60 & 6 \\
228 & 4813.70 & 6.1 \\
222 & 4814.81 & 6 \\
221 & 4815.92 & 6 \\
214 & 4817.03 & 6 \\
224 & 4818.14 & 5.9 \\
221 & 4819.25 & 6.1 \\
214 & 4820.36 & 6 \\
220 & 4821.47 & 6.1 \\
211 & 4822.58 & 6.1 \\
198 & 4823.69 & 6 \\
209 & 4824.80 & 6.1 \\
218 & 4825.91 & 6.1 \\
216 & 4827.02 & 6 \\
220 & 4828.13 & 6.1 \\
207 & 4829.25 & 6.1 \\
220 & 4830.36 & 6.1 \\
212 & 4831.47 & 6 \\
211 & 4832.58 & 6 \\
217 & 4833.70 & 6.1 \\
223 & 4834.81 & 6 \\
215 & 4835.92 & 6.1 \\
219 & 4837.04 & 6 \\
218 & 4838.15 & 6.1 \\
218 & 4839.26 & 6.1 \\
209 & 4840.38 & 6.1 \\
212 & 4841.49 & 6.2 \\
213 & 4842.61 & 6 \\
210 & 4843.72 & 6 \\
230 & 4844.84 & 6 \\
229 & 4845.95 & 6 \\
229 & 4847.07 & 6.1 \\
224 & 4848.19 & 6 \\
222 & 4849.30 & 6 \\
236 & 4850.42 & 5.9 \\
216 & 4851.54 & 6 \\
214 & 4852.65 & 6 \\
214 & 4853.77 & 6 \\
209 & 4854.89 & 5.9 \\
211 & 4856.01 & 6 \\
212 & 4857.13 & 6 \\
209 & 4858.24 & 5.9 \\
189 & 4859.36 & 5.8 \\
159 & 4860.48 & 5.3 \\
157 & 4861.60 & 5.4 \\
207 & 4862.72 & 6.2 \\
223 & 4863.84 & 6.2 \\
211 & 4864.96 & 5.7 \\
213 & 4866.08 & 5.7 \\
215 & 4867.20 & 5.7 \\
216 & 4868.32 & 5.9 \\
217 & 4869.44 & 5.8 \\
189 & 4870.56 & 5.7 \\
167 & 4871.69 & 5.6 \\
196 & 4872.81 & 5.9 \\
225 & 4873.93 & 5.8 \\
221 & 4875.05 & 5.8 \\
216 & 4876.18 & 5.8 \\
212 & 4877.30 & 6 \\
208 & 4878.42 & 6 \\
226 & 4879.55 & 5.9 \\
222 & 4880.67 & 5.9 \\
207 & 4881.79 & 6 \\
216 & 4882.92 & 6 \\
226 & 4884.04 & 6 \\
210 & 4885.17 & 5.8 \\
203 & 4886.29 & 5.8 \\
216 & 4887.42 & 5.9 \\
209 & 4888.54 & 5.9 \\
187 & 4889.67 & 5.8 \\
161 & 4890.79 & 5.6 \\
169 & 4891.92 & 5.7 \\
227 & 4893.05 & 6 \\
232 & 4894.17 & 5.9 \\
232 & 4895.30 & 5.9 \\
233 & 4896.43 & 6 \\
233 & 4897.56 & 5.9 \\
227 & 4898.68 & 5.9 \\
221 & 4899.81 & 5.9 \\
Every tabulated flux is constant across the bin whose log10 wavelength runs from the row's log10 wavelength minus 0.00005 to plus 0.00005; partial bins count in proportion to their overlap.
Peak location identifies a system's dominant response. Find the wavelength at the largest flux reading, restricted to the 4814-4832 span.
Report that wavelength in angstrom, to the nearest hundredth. 4818.14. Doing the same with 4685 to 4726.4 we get 4712.80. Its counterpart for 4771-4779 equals 4773.97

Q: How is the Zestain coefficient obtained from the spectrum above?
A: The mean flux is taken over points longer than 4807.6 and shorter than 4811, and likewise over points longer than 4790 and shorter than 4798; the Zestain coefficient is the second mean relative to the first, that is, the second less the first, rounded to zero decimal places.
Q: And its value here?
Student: -3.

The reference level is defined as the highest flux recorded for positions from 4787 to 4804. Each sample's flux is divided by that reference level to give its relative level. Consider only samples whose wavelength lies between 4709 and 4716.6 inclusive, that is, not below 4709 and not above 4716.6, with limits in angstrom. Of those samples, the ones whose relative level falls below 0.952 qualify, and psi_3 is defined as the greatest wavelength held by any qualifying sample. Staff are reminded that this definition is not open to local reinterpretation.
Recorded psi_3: 4714.97 angstrom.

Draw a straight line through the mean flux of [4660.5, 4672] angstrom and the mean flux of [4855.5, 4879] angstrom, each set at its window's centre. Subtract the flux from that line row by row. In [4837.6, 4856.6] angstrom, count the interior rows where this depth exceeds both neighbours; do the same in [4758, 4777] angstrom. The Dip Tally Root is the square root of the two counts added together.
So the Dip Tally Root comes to 3.00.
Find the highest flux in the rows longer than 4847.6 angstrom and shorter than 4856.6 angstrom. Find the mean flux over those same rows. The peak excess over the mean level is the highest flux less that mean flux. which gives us 18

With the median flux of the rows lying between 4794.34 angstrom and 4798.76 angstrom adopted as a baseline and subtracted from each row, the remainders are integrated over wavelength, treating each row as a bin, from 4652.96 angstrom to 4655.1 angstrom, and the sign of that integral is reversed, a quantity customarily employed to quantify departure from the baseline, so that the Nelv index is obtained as 33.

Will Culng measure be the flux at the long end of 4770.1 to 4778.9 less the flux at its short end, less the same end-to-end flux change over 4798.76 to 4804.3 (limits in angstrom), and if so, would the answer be 14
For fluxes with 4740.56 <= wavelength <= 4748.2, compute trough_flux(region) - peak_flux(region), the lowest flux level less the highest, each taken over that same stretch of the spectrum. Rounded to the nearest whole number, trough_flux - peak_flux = -12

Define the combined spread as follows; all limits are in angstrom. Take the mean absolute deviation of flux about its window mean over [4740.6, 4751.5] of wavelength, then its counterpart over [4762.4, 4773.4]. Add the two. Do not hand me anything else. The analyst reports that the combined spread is 7.2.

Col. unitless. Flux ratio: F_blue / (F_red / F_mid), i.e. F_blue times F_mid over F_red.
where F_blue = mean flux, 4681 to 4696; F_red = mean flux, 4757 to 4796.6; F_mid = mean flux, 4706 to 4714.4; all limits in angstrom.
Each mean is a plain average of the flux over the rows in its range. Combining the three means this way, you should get 224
